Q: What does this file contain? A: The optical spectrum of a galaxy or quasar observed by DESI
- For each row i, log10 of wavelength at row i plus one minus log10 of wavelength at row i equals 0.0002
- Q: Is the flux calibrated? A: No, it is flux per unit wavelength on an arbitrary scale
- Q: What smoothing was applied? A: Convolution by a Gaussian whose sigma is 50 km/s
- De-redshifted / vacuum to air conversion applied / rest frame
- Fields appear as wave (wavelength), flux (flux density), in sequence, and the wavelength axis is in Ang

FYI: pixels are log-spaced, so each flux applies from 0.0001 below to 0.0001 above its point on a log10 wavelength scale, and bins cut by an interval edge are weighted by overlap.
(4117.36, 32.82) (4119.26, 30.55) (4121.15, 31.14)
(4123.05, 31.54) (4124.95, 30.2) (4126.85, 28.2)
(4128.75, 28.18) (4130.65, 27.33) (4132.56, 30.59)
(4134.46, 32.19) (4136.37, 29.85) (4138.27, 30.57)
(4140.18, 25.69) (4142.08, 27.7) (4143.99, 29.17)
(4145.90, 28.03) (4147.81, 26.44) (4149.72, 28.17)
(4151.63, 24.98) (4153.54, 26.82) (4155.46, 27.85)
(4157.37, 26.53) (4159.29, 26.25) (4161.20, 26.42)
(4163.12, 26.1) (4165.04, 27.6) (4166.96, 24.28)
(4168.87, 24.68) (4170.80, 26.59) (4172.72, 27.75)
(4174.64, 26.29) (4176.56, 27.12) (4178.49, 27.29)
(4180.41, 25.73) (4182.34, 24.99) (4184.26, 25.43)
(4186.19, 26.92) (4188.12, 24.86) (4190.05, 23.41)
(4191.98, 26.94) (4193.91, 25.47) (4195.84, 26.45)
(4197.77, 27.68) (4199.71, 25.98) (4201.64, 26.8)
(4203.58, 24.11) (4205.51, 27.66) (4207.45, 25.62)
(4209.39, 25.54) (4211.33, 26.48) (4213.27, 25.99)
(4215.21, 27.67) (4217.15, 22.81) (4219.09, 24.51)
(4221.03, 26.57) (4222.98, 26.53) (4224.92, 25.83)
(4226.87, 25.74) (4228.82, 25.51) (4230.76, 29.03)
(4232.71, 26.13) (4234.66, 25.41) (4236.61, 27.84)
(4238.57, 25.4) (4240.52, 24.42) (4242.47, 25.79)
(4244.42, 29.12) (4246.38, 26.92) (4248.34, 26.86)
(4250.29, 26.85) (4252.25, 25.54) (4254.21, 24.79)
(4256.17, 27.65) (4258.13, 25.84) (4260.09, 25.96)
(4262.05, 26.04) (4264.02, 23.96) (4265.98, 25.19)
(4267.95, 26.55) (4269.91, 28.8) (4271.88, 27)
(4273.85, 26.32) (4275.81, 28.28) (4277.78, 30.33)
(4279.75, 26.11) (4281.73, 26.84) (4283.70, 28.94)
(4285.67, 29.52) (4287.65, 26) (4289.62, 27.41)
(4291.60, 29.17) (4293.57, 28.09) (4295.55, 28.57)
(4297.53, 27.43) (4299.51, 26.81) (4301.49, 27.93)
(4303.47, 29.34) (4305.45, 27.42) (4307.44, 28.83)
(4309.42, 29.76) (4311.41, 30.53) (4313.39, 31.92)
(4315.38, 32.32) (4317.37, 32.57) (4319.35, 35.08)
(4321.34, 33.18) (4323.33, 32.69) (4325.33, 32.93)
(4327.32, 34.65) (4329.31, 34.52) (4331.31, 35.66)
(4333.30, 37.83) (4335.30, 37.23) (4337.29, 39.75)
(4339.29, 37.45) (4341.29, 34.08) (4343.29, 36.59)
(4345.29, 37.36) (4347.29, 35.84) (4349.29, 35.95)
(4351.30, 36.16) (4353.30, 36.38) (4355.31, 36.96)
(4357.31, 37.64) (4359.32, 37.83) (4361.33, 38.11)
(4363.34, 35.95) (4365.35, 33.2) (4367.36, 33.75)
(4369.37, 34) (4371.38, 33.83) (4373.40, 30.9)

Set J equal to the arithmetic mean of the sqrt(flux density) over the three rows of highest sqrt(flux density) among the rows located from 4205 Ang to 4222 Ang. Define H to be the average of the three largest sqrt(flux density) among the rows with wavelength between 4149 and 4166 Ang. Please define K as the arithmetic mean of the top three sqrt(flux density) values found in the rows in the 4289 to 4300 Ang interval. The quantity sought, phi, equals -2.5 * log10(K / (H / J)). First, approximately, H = 5.28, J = 5.22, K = 5.35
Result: -1.81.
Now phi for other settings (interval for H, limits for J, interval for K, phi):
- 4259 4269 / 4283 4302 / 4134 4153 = -1.92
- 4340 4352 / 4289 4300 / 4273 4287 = -1.70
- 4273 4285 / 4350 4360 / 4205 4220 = -1.93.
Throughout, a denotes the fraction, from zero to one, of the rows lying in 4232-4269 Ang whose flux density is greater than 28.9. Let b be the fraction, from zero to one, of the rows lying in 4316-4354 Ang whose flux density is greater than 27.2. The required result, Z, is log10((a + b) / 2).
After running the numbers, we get -0.28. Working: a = 0.05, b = 1.00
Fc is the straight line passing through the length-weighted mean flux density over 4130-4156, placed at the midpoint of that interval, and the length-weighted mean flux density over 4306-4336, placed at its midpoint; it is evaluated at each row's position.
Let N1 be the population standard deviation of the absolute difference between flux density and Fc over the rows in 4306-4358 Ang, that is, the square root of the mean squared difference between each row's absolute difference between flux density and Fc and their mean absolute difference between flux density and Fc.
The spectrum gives 1.46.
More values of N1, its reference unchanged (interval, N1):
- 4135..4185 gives 1.22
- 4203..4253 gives 1.36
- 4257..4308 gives 1.33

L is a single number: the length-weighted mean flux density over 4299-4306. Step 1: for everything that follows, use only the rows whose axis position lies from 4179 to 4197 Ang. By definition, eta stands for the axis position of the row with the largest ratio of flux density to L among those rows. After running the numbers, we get 4191.98 Ang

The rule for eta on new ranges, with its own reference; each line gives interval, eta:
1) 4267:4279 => 4277.78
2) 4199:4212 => 4205.51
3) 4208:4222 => 4215.21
